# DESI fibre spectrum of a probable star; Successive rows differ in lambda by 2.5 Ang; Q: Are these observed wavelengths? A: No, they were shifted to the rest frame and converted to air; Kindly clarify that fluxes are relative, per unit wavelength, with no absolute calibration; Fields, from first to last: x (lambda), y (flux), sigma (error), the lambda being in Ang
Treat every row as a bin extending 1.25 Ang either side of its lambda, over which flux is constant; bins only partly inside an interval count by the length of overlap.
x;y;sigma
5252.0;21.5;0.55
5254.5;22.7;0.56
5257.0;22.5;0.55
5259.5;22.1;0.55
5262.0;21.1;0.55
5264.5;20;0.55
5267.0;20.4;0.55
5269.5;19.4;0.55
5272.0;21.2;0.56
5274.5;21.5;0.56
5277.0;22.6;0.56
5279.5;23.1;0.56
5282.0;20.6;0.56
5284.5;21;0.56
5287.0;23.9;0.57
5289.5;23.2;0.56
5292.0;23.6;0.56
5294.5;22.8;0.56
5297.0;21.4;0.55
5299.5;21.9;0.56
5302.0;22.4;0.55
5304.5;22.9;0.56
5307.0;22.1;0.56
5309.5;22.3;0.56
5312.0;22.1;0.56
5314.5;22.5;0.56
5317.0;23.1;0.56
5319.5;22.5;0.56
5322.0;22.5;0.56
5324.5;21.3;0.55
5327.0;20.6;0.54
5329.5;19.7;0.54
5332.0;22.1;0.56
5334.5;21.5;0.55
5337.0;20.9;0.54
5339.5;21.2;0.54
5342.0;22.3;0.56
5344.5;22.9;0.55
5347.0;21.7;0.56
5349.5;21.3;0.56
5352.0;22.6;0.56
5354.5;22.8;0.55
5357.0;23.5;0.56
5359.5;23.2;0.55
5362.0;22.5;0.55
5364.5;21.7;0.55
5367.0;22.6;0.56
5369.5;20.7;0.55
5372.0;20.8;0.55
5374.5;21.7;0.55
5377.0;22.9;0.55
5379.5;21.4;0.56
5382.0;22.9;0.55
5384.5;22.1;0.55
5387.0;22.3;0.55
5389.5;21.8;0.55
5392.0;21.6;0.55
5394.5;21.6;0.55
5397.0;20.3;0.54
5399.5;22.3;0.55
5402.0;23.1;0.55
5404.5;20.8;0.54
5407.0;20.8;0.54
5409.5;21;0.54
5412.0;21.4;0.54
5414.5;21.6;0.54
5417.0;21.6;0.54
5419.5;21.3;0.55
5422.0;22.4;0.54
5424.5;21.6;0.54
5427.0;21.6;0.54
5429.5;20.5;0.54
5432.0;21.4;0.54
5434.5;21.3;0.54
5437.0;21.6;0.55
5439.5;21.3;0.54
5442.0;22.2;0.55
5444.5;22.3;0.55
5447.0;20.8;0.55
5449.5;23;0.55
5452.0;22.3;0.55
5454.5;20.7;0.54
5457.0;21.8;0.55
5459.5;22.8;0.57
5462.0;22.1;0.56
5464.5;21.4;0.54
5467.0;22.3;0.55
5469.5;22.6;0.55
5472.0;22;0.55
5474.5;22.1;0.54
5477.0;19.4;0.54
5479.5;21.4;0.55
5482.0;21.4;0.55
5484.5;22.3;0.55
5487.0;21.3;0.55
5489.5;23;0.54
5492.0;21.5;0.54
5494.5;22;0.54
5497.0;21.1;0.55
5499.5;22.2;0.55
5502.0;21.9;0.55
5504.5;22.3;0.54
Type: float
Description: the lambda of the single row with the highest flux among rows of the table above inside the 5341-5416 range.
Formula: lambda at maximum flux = 5357.0 Ang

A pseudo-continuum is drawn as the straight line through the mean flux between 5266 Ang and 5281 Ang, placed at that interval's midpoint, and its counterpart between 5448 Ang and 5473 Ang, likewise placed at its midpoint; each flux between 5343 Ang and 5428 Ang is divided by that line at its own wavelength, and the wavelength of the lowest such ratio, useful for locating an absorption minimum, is 5397.0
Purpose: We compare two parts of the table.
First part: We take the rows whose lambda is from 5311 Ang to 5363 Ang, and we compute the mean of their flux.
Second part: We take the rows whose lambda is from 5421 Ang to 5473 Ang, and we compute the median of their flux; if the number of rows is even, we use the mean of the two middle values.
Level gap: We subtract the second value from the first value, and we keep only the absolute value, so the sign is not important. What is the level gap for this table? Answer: 0.24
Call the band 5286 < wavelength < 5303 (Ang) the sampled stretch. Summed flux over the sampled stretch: 159.2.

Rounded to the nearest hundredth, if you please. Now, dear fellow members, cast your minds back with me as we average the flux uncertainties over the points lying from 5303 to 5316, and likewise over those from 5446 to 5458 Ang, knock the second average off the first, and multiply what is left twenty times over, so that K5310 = 0.24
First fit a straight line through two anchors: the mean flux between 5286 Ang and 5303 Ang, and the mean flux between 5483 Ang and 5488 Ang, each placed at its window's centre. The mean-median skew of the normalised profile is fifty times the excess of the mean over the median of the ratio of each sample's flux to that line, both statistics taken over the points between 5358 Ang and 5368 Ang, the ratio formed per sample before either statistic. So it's -0.1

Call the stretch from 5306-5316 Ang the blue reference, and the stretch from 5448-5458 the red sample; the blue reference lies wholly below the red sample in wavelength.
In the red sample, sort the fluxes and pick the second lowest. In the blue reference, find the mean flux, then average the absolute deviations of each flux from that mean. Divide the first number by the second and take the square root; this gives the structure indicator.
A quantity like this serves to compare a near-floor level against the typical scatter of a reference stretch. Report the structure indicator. 12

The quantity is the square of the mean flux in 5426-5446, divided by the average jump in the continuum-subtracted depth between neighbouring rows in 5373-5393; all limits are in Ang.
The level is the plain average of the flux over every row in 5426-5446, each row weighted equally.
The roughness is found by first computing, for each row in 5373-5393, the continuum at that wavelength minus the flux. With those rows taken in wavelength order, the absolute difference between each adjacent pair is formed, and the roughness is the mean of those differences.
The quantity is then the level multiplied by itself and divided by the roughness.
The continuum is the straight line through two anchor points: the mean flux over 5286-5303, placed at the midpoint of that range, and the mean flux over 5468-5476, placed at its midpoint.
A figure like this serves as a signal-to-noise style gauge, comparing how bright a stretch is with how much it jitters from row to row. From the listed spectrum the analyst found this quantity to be 550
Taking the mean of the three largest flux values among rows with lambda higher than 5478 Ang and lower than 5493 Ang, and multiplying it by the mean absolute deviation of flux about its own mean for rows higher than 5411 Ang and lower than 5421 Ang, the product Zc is 2.8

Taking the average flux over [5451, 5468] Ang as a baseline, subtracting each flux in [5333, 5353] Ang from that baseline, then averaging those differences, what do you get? 0.11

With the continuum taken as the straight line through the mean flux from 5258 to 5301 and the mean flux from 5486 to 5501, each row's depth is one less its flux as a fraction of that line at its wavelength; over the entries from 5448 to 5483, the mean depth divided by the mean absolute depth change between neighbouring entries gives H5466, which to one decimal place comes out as 0.0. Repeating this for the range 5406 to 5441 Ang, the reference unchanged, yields 1.0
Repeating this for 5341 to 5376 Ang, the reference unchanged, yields -0.5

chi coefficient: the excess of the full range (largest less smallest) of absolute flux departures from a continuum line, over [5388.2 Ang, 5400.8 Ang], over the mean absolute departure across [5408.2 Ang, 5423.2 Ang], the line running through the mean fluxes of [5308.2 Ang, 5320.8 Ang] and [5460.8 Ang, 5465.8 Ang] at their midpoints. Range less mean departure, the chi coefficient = 1.0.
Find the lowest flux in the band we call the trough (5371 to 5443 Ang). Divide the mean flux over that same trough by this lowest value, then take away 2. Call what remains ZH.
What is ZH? -0.935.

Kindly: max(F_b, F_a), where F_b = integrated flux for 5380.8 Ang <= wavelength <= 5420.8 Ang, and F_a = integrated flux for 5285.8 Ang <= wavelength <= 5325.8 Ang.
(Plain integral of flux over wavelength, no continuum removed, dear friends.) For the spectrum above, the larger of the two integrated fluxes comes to 901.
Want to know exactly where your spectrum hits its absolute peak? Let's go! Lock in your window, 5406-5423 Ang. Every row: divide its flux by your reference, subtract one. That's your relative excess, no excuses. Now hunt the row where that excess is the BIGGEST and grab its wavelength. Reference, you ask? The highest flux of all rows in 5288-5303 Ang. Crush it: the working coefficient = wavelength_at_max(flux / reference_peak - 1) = 5422.0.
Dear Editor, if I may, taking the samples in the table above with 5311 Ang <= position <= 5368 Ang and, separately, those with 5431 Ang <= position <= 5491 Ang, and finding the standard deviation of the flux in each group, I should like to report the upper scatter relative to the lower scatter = 0.89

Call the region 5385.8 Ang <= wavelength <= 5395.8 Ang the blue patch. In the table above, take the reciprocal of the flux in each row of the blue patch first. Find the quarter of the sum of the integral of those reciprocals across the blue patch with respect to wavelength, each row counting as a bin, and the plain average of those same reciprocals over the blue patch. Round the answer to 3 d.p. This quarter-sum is 0.126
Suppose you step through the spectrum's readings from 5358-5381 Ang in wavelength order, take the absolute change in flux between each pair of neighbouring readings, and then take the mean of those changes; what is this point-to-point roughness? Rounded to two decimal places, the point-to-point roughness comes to 1.00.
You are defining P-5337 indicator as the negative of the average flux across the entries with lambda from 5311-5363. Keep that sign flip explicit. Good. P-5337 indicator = -22.0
